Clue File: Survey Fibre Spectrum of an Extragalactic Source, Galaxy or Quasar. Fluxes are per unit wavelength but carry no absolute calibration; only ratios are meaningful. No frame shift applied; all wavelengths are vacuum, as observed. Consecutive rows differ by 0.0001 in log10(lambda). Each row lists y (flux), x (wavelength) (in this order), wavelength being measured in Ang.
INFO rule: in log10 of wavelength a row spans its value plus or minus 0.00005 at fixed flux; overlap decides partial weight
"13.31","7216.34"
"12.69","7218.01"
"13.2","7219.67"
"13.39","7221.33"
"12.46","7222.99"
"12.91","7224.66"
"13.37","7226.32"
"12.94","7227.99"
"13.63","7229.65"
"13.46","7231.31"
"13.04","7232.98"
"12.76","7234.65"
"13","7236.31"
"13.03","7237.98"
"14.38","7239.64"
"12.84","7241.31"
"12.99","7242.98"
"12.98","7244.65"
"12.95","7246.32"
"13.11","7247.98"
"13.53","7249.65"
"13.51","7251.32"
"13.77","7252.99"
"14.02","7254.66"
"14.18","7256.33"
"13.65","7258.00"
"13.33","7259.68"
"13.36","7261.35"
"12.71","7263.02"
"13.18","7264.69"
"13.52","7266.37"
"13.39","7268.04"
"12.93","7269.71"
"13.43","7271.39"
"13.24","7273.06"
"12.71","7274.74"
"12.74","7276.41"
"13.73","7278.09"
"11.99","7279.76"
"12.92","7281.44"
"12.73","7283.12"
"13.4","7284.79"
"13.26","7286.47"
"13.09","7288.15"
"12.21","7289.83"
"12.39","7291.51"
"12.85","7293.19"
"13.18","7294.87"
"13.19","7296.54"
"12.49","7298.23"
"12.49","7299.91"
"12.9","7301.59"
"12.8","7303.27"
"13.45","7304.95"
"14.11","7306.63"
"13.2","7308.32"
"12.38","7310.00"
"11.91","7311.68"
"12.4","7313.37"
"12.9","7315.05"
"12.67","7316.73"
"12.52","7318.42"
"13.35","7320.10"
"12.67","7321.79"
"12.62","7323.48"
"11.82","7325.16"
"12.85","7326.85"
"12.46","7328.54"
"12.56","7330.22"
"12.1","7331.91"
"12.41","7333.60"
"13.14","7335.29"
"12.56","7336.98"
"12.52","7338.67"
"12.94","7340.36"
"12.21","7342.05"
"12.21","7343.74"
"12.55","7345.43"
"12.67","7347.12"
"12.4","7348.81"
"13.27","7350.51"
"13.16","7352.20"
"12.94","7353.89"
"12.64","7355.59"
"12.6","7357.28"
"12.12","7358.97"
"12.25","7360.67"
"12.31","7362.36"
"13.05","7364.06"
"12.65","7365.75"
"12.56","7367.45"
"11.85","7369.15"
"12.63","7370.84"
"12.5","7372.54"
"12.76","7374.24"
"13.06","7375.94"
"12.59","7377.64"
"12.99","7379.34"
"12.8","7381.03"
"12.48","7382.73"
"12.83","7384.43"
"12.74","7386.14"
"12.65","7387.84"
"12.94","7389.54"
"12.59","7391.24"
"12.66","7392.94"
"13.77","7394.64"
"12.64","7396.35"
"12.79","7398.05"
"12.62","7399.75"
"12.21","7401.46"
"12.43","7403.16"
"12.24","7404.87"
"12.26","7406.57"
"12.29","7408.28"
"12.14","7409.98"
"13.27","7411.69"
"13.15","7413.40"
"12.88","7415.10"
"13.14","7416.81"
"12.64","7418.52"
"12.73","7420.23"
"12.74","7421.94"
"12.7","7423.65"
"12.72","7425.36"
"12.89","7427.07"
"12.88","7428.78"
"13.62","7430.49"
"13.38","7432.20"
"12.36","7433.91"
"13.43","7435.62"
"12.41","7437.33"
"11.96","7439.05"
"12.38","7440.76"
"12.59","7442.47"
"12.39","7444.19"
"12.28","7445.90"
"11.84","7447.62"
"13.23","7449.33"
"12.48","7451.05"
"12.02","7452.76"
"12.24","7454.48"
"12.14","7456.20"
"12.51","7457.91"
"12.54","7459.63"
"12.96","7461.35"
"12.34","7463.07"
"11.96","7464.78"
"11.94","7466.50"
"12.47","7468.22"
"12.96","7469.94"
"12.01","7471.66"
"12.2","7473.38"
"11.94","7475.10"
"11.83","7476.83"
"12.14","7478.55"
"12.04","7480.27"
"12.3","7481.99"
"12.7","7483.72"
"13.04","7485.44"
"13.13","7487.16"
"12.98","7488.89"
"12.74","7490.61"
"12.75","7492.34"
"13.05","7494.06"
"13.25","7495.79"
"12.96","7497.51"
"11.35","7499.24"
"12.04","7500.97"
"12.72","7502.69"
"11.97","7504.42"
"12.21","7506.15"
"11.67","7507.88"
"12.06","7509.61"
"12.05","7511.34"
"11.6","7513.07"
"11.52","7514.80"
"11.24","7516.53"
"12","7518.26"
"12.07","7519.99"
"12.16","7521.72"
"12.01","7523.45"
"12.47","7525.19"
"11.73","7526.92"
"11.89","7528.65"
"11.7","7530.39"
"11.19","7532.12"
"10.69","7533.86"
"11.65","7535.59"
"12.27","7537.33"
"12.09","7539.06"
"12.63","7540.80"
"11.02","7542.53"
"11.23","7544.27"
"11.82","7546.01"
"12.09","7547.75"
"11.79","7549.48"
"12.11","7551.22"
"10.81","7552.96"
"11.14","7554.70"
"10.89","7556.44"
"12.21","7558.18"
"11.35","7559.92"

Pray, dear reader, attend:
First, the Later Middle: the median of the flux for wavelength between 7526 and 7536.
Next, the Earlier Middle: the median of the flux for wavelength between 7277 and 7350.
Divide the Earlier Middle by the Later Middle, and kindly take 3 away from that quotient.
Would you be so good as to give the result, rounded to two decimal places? -1.91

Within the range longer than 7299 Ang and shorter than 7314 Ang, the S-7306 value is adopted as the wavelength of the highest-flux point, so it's 7306.63 Ang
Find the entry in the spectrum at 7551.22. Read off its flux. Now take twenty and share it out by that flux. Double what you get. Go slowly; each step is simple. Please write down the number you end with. 3.30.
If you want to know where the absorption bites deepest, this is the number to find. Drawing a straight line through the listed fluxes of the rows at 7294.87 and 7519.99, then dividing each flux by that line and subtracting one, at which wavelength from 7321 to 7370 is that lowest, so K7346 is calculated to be 7325.16 Ang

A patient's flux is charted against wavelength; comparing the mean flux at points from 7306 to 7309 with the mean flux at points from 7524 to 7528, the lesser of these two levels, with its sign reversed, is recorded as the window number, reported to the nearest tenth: -12.1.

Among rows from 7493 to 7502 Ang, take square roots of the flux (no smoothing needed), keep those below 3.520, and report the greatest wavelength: 7500.97 Ang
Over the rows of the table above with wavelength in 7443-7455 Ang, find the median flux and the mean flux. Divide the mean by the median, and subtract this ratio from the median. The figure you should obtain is 11.3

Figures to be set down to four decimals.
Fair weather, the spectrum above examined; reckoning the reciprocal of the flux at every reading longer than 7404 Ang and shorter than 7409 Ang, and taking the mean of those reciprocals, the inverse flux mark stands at 0.0815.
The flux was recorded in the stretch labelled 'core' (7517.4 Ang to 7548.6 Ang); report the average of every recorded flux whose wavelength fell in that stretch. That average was 11.8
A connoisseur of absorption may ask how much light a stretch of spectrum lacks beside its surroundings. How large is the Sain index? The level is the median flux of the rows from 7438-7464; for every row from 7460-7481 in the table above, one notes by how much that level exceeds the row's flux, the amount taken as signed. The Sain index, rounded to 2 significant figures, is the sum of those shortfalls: 1.8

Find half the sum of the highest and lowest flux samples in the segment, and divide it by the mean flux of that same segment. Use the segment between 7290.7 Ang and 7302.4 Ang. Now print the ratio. 1.00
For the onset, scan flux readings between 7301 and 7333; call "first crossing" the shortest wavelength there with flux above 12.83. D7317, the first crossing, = 7301.59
